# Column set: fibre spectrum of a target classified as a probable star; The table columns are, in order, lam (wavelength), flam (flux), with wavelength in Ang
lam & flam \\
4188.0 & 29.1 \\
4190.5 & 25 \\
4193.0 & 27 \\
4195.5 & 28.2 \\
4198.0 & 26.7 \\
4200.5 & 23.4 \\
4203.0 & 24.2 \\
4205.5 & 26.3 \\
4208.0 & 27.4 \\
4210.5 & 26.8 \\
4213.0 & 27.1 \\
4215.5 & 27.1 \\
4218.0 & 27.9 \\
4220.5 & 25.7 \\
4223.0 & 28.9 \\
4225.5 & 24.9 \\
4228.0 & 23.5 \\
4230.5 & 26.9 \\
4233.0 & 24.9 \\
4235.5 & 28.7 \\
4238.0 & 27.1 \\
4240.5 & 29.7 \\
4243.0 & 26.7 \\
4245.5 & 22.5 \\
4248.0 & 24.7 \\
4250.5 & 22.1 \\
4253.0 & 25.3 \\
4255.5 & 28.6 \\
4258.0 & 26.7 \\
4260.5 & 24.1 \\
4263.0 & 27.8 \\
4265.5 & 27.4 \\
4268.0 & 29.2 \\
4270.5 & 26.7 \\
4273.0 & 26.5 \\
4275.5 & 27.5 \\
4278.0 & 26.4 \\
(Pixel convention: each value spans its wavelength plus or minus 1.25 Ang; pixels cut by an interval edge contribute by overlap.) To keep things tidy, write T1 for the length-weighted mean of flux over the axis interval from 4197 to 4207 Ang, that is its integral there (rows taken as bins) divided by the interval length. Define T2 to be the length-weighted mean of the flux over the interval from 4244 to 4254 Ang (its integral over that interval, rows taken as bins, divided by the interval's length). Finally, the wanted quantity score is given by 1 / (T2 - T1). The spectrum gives -0.7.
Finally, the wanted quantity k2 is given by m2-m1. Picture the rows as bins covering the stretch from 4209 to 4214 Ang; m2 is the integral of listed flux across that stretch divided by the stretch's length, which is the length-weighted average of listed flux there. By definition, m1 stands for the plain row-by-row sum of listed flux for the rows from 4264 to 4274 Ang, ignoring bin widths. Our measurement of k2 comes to -83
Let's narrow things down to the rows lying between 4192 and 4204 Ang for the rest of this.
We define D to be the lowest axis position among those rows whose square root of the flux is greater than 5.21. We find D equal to 4195.5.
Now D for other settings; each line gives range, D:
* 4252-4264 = 4255.5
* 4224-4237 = 4235.5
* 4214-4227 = 4218.0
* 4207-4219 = 4208.0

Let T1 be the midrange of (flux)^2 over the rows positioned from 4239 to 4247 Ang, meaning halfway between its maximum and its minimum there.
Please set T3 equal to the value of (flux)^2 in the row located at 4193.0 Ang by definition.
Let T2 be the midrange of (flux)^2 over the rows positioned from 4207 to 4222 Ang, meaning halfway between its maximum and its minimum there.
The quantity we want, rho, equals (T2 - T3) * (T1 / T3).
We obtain -9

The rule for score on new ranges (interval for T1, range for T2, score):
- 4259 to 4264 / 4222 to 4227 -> 1.4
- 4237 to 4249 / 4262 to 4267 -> 0.7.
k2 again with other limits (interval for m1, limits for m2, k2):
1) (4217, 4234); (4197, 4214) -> -157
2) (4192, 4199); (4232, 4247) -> -55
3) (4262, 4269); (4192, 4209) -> -58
